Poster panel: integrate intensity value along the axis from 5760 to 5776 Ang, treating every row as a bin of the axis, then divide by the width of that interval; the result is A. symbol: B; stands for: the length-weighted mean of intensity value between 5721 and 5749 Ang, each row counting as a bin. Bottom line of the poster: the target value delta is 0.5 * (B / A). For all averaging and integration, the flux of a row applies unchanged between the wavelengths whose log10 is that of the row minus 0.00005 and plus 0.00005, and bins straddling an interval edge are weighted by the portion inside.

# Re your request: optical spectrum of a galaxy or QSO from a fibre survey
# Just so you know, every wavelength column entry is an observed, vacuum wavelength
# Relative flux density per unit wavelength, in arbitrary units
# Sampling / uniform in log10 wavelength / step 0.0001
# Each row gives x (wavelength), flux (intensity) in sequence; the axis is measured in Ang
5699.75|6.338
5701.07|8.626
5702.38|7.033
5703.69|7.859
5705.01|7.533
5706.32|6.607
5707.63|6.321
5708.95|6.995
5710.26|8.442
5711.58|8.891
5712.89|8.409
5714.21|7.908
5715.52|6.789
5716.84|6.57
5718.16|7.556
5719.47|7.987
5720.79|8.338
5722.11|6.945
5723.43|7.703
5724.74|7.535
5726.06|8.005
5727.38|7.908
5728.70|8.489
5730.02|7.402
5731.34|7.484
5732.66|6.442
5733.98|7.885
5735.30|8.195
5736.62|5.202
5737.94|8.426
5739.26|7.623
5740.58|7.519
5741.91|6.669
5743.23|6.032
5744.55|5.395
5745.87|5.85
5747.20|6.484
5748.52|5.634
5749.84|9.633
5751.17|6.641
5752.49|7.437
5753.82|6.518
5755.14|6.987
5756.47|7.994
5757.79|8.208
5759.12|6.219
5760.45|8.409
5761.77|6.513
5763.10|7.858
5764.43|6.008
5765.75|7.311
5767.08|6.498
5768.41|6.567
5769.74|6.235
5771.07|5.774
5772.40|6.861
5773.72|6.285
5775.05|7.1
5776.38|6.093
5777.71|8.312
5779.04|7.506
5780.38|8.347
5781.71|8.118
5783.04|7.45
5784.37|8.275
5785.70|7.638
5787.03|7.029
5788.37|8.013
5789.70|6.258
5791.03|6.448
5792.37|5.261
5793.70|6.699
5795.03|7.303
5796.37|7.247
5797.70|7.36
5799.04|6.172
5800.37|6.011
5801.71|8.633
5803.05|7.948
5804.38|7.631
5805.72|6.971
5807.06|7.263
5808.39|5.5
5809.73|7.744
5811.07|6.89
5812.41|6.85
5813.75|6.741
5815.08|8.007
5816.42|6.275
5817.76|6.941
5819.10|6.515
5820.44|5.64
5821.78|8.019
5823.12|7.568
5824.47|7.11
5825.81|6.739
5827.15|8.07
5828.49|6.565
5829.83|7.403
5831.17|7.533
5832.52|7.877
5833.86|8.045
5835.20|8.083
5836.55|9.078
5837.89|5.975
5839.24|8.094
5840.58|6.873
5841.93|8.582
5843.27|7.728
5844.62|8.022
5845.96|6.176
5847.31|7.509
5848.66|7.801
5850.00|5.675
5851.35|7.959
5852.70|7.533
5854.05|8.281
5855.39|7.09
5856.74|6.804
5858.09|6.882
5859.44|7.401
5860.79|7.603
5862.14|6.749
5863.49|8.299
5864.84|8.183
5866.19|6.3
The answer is 0.53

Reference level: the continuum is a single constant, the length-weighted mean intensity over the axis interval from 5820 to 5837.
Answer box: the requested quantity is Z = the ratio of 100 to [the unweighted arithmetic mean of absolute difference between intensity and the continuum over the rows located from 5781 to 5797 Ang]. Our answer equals 142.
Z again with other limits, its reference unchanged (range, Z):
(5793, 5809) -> 136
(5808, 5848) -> 138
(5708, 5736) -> 175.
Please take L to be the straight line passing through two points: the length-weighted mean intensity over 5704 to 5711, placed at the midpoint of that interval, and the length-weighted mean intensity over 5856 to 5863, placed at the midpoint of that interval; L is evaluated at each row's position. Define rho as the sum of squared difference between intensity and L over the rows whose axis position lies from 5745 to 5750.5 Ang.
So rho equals 11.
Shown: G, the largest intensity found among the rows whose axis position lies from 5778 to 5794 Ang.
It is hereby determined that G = 8.347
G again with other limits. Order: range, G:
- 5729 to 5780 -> 9.633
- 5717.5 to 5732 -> 8.489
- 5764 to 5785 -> 8.347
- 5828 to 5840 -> 9.078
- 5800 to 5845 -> 9.078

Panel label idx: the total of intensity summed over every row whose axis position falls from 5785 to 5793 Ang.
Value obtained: 41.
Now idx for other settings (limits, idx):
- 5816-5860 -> 242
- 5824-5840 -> 91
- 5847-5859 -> 66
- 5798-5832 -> 177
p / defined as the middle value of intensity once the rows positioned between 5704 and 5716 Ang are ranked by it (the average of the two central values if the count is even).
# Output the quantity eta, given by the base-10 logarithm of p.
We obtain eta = 0.877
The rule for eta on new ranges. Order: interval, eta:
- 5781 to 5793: 0.872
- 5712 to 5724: 0.887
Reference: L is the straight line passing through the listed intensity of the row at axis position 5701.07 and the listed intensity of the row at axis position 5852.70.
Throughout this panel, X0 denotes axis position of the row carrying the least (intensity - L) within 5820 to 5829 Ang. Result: 5820.44 Ang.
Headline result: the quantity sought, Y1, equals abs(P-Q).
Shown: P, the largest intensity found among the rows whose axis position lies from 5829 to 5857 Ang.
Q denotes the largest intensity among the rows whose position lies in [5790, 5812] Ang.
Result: 0.4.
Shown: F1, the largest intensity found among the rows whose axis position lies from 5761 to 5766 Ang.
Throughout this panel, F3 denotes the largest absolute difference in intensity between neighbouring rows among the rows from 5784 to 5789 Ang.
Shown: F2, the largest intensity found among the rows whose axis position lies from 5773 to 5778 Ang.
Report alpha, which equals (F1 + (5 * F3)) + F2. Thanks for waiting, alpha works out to 21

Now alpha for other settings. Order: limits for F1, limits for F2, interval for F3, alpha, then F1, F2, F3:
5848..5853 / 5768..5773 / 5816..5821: 19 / 7.959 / 6.861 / 0.9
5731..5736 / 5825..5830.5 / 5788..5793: 25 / 8.195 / 8.07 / 1.8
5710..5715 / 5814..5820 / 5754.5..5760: 27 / 8.891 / 8.007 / 2.0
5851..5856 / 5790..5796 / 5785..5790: 24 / 8.281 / 7.303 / 1.8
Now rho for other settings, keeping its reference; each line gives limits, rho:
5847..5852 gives 3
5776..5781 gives 4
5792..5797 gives 4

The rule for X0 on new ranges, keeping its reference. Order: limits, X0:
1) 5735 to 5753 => 5736.62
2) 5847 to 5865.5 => 5850.00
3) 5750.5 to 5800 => 5792.37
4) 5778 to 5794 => 5792.37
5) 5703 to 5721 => 5707.63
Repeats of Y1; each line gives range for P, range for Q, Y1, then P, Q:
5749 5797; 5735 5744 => 1.2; 9.633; 8.426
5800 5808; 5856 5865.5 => 0.3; 8.633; 8.299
